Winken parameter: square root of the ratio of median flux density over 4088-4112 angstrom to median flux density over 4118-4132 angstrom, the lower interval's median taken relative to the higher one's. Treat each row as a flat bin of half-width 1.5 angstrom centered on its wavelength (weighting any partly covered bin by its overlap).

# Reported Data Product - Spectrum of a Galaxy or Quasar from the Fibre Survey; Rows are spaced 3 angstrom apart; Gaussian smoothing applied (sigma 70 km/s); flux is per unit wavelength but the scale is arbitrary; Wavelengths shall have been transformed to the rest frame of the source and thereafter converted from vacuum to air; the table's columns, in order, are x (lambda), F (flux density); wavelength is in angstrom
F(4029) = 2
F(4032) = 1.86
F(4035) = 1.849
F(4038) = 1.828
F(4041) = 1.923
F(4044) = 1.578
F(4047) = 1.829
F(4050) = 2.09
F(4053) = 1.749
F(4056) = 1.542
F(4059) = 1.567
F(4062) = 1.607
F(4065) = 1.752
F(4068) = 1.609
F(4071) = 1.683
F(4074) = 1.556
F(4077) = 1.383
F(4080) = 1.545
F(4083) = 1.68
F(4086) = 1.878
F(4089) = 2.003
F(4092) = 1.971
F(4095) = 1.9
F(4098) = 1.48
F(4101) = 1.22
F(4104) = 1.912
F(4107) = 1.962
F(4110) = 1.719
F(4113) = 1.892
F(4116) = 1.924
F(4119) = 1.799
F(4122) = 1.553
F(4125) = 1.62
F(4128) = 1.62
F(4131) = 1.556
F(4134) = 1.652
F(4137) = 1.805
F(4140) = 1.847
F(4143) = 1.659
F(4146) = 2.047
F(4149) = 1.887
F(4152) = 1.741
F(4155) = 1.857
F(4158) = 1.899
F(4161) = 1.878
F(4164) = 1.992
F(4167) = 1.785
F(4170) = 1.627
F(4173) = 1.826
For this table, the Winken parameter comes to 1.08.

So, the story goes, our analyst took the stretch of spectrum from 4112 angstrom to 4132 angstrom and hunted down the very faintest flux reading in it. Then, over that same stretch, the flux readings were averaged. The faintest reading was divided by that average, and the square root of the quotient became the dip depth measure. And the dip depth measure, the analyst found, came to 0.953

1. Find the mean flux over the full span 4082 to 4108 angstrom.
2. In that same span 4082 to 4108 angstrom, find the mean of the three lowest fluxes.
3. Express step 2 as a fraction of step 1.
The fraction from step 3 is 0.82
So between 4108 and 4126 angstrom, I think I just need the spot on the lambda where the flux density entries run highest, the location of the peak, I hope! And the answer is 4116 angstrom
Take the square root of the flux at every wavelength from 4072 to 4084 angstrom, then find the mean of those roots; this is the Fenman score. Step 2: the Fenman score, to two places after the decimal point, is 1.24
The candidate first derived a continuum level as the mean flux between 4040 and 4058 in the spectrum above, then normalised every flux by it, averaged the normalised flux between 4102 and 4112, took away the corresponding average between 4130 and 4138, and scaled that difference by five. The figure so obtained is 0.5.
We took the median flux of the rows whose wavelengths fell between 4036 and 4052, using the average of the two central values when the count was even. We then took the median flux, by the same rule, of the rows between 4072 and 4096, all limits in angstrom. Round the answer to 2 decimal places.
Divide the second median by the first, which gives 0.97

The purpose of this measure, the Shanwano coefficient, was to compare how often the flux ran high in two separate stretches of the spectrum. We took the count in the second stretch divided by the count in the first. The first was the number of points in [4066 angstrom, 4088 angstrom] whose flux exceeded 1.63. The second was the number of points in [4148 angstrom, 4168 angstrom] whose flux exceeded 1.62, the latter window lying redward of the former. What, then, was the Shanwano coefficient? 2.3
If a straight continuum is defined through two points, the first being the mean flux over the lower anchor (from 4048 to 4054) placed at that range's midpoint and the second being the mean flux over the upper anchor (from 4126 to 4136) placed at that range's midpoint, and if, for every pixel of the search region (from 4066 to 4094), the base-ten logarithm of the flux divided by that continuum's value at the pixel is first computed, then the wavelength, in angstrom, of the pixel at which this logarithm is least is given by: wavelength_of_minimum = 4077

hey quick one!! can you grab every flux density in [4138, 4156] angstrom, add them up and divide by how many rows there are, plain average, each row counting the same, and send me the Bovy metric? 1.84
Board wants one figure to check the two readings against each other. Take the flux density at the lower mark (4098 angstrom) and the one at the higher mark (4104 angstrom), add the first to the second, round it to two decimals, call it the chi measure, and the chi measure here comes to 3.39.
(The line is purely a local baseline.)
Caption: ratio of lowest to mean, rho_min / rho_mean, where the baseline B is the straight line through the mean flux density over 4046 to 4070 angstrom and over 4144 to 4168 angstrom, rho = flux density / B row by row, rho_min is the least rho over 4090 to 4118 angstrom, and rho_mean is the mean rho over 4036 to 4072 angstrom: 0.67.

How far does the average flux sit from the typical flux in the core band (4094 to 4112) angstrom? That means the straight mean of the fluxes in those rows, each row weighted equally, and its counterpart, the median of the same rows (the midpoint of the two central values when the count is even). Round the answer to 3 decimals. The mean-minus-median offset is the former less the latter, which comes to -0.111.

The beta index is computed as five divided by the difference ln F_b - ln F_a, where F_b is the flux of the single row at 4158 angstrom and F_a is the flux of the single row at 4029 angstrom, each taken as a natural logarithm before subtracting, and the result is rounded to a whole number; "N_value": -96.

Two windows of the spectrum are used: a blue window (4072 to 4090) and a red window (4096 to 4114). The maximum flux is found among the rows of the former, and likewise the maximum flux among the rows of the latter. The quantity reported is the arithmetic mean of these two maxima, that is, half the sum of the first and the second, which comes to 1.98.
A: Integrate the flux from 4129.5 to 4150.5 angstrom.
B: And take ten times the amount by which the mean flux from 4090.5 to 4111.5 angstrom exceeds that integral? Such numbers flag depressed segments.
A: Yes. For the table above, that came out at -356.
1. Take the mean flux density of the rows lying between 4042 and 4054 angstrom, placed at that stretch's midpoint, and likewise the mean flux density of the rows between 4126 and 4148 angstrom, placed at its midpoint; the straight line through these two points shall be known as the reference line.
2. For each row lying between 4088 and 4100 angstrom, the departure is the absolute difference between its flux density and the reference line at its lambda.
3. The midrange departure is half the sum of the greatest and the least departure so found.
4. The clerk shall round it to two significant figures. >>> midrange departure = 0.21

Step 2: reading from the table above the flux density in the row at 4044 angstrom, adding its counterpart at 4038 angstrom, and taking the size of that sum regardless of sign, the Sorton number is 3.41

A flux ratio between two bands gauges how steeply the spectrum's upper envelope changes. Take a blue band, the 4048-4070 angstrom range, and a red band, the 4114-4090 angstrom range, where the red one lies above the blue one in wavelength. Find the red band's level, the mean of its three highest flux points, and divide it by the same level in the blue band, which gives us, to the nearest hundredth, 1.05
